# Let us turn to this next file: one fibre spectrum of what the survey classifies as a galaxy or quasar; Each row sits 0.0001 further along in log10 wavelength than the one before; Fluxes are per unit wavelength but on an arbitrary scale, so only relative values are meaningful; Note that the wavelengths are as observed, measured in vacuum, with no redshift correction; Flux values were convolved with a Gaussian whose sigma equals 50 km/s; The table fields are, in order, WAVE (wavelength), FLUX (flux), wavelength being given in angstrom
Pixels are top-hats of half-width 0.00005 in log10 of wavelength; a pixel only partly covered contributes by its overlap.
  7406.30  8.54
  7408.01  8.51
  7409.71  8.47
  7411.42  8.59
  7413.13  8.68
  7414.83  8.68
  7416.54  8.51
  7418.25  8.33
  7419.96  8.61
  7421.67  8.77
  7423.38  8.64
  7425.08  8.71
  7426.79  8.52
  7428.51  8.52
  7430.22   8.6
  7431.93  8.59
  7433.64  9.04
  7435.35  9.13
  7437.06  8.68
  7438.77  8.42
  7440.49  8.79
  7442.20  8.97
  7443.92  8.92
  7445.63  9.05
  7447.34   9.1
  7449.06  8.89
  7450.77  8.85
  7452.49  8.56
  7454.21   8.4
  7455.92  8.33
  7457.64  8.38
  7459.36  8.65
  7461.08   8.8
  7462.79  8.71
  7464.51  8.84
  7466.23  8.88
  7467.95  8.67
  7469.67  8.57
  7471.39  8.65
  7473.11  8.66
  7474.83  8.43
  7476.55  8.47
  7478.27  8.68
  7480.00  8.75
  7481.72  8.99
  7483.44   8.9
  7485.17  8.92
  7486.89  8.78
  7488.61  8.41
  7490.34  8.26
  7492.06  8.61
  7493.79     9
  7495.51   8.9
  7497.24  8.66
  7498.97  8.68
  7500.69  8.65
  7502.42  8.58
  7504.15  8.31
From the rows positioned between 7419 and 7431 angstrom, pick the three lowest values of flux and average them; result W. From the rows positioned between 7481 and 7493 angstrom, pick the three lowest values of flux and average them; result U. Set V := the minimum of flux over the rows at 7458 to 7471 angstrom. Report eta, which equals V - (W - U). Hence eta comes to 8.45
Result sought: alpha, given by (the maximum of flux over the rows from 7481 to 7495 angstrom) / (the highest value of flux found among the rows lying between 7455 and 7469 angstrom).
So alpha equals 1.01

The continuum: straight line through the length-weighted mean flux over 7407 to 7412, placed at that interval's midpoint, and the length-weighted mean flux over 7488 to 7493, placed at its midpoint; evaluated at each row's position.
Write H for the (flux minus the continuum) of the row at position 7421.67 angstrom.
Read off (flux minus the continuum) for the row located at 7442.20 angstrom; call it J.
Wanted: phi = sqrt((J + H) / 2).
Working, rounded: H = 0.27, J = 0.5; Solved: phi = 0.62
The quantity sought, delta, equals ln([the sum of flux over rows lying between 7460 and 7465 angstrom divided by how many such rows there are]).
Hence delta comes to 2.173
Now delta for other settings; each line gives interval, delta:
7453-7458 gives 2.125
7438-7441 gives 2.152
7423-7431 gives 2.152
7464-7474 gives 2.165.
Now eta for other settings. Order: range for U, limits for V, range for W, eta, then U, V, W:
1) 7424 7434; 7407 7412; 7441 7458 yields 8.64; 8.54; 8.47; 8.37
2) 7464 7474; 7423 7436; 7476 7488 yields 8.51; 8.63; 8.52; 8.63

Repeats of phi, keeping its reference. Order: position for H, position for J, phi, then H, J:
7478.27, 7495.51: 0.60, 0.24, 0.5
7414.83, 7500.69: 0.45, 0.17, 0.2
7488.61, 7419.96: 0.21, -0.02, 0.1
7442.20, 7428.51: 0.51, 0.49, 0.0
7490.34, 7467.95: 0.16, -0.17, 0.2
